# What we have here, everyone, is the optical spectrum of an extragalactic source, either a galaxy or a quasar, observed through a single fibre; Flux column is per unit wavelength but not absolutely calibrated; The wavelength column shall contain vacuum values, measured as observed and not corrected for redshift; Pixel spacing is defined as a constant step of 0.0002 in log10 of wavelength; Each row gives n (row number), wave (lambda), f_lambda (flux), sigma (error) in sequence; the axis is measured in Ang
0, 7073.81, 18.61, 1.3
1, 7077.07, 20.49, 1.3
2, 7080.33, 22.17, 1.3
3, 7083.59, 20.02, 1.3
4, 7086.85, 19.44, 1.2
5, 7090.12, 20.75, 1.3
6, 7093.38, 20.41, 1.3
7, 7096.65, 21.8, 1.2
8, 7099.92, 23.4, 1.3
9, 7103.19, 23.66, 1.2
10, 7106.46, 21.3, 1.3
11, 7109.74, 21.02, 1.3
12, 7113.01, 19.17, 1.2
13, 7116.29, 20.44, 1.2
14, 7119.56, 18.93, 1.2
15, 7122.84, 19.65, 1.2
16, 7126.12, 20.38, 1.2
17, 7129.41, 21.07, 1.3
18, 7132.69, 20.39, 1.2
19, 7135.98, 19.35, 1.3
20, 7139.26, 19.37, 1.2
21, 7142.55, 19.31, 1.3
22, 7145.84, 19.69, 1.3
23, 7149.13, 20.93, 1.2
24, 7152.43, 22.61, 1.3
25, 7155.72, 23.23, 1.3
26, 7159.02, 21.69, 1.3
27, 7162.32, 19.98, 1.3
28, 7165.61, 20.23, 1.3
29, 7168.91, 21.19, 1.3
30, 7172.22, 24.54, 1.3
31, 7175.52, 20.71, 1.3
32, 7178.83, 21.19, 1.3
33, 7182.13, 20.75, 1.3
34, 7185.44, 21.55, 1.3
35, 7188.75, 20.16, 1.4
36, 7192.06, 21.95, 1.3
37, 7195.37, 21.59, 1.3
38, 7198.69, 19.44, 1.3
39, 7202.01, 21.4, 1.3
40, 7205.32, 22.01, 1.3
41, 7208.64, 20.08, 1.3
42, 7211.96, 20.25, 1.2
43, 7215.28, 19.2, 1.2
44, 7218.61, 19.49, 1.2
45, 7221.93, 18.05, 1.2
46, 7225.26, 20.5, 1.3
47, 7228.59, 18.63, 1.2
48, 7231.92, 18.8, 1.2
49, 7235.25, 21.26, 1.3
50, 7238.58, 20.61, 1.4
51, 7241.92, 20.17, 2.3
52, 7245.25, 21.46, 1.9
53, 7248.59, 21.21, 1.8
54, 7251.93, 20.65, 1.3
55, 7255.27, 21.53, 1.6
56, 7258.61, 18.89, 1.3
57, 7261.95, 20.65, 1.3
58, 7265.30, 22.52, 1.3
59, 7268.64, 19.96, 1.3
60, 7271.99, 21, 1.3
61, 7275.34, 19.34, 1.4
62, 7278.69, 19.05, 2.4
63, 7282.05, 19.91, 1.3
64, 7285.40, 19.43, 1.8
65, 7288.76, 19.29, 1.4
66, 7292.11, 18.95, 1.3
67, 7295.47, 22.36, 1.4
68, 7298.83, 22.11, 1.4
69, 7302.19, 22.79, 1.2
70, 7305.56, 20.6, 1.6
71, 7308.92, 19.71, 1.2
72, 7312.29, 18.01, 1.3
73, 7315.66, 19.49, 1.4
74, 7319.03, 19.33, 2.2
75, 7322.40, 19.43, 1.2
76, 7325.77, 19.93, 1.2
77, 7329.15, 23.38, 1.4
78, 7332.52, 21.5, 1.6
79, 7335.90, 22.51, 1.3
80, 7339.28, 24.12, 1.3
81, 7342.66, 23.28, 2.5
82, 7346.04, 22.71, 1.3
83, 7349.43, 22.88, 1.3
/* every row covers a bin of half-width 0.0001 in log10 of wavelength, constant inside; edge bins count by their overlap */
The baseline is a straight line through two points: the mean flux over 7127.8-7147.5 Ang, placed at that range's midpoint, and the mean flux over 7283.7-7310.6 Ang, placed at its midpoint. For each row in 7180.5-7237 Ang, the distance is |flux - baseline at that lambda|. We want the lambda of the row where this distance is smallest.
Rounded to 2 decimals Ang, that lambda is 7211.96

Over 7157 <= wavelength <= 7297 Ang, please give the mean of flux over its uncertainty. 15.1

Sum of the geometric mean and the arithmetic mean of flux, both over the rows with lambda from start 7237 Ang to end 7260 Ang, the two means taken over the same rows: 41.3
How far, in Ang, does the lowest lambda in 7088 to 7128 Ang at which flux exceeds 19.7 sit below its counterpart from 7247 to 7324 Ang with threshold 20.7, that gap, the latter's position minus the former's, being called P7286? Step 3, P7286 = 158.5 Ang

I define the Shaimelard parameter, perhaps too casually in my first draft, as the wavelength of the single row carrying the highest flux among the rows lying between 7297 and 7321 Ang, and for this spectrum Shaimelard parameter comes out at 7302.19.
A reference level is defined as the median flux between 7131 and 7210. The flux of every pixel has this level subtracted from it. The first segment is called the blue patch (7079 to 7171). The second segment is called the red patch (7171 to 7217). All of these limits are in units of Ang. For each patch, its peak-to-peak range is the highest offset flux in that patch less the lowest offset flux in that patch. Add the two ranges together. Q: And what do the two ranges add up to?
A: 10.1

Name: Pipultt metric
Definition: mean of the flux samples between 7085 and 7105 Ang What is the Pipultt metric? 21.6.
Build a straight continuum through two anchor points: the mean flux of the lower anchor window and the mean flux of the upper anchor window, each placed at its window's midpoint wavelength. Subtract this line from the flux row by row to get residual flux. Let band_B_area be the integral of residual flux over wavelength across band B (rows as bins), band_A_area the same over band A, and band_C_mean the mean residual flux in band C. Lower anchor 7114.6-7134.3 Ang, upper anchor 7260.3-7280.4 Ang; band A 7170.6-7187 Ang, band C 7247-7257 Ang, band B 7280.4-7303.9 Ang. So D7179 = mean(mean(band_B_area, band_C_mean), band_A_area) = 14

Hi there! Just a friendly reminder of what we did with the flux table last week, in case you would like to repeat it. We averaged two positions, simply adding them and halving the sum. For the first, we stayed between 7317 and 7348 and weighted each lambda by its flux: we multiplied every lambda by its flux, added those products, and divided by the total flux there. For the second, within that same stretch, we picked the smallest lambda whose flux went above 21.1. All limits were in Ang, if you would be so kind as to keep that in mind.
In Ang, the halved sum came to 7331.1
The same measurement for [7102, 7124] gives 7107.9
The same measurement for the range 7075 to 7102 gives 7084.5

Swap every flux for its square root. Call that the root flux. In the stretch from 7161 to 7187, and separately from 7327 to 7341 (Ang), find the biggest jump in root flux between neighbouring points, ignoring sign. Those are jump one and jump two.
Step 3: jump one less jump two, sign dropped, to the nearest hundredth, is 0.20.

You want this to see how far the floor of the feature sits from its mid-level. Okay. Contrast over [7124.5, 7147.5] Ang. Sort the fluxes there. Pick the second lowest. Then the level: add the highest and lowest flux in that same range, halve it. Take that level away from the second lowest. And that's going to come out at -0.84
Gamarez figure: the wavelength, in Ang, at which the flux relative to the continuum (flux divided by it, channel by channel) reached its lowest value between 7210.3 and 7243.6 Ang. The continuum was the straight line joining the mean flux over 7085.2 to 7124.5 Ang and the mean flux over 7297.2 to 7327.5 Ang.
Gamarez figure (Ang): 7221.93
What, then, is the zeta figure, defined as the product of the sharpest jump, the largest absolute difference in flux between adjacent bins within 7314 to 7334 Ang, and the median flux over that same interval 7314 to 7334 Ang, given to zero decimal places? 68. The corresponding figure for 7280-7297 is 66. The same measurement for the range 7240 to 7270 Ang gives 55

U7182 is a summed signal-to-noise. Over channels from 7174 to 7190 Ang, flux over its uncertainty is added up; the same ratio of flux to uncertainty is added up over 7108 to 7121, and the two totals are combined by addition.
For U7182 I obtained 144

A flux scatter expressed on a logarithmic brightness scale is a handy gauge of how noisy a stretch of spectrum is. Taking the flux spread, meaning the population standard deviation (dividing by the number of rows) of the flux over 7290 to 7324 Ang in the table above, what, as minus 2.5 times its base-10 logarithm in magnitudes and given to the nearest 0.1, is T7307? -0.5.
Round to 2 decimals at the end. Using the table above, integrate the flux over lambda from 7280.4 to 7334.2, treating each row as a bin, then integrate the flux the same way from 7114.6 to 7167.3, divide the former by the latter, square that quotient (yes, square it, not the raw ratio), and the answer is 1.04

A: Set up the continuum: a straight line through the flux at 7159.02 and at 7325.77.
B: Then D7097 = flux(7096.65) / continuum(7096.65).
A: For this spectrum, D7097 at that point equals 0.98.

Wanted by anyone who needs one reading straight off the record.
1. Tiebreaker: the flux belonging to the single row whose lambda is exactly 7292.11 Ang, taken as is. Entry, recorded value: 18.95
